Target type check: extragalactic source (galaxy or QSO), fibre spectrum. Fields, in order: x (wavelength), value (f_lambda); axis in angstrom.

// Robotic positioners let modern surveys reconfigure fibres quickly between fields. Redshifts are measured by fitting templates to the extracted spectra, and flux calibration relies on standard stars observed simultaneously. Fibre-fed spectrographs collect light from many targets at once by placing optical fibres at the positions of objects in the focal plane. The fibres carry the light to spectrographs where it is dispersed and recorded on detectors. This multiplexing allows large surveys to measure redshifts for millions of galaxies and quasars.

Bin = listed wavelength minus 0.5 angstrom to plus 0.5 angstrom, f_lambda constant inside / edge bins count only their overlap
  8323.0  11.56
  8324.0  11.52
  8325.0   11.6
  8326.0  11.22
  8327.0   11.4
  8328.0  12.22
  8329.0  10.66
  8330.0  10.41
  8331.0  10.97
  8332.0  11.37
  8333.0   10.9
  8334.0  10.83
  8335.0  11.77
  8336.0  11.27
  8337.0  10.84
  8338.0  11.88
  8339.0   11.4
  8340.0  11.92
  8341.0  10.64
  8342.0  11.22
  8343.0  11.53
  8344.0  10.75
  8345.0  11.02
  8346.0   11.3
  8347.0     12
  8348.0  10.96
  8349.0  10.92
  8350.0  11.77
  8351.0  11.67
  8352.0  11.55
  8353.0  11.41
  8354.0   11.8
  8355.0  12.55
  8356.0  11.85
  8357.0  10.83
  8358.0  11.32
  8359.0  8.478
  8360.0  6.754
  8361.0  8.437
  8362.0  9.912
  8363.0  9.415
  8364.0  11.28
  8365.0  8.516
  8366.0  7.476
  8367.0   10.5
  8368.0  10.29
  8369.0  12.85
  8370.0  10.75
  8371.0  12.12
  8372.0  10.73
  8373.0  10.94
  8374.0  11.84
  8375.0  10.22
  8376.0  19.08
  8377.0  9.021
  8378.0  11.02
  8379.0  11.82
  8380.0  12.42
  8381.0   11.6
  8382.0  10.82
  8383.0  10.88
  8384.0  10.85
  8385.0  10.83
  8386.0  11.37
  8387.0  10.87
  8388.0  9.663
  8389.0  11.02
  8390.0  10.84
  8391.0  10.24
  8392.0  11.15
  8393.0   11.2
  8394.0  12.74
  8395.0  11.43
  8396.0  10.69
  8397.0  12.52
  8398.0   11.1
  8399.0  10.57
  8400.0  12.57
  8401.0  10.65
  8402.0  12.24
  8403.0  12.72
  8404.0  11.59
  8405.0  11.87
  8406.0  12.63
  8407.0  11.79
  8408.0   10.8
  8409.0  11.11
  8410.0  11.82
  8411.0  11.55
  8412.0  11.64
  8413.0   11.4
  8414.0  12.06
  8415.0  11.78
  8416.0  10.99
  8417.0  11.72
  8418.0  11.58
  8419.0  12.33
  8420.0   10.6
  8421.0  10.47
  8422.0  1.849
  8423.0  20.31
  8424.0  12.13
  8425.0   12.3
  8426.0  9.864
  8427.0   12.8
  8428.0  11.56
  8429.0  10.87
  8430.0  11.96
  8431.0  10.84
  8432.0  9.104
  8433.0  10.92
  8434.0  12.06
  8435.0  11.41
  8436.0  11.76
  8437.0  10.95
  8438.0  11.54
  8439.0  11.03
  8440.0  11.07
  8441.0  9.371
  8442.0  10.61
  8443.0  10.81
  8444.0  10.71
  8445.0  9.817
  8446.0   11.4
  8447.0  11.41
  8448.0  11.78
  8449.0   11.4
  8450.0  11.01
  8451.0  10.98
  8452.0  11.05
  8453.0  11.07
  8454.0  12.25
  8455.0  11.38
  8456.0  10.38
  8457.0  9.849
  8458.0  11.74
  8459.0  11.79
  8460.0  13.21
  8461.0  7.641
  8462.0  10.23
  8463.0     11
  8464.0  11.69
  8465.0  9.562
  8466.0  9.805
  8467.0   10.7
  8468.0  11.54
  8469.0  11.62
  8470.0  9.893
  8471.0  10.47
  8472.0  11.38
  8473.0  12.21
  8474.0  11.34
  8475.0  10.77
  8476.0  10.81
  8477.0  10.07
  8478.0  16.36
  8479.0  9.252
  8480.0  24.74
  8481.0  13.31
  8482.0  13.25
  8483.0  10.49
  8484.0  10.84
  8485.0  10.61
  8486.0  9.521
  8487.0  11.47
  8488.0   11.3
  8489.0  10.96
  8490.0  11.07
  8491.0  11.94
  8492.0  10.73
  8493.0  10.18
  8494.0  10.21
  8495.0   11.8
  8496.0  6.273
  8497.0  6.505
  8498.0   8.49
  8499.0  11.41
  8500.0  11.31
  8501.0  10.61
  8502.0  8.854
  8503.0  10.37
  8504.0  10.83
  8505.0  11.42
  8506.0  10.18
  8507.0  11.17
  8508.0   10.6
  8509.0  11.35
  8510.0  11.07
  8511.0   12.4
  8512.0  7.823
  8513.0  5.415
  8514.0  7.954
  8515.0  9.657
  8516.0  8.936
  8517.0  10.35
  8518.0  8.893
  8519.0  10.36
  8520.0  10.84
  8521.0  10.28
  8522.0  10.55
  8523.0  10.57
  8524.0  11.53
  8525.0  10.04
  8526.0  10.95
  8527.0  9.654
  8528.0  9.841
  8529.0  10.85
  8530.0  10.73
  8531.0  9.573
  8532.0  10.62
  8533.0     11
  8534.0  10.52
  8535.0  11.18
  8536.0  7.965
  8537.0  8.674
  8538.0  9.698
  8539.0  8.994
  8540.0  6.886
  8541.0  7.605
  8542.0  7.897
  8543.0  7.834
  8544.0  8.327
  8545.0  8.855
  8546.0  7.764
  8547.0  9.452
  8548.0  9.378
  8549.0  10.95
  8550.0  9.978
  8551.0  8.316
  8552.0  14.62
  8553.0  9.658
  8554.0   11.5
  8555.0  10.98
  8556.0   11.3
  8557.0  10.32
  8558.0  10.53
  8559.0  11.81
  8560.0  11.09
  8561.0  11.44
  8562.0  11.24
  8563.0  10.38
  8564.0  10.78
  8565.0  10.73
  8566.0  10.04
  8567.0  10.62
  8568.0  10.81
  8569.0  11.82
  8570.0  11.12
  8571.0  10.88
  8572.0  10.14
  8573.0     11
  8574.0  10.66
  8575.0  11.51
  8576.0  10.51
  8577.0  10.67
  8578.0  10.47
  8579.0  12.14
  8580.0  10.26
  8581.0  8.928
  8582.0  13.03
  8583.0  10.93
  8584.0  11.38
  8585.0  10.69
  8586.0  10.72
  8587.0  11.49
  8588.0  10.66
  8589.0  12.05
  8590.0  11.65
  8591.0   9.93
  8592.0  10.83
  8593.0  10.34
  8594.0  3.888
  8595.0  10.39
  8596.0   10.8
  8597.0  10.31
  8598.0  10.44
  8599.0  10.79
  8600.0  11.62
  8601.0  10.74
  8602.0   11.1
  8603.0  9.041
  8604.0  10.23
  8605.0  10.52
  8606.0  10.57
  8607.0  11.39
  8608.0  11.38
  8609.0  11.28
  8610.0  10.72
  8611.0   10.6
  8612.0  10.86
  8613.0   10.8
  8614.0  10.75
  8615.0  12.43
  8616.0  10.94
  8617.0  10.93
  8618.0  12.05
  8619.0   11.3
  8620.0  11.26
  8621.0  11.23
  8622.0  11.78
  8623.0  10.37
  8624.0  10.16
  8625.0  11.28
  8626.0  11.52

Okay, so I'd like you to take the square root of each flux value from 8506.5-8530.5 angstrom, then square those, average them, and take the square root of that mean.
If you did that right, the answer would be 3.17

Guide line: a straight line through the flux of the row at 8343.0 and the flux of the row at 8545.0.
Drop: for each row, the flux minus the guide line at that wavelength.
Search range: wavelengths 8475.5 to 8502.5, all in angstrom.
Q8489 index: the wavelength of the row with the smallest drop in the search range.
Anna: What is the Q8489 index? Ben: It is 8496.0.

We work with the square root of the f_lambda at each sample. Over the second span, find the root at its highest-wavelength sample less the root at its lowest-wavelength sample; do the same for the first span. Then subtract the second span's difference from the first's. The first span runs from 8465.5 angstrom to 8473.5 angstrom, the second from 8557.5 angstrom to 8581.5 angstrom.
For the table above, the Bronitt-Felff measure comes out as 0.6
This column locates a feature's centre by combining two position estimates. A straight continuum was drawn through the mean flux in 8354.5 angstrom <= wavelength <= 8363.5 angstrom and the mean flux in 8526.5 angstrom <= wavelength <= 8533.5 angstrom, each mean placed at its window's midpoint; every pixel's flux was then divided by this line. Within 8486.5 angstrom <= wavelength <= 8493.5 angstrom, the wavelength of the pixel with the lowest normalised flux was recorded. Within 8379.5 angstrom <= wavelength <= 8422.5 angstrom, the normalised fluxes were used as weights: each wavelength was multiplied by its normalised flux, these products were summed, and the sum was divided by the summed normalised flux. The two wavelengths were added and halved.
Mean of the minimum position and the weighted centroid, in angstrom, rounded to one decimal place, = 8446.9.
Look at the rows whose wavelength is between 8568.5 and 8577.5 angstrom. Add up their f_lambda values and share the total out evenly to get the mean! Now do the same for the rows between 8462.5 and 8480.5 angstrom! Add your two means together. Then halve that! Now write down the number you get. 11.4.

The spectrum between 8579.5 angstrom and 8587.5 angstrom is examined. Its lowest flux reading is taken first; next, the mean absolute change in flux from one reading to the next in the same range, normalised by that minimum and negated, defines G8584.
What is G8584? -0.15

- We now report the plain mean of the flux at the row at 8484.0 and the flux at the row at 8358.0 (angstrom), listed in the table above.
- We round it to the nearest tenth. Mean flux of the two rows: 11.1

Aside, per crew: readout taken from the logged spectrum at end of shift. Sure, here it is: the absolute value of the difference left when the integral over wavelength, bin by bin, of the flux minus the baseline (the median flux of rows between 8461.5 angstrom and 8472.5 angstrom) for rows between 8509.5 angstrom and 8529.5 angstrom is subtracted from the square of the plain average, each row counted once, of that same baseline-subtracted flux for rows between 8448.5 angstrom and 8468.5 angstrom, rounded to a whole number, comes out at 16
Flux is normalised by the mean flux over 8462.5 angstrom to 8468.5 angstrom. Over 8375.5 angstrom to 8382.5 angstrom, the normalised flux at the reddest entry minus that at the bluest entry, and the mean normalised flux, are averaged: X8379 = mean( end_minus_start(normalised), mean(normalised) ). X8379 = 0.19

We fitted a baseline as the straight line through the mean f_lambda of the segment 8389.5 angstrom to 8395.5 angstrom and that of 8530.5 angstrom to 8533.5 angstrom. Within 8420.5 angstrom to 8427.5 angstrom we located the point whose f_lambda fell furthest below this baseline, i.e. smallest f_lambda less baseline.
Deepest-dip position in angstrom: 8422.0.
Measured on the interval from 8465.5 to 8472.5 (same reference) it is 8466.0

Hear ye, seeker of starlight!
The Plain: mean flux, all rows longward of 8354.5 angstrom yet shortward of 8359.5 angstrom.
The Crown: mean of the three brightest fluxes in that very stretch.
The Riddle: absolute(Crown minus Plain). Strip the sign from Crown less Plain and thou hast 0.90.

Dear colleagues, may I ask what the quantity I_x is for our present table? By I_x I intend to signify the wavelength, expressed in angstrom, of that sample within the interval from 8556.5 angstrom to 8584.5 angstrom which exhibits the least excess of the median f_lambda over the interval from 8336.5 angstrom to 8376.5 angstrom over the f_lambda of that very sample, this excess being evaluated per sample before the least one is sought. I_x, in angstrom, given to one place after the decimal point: 8582.0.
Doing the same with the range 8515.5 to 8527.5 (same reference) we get 8524.0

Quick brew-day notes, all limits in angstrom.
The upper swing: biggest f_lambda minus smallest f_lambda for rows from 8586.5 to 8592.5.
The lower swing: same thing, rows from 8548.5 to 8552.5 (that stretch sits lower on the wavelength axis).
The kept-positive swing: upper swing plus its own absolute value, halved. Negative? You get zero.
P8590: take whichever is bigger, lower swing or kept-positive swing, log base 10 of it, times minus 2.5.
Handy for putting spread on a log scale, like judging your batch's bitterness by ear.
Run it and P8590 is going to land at -2.0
